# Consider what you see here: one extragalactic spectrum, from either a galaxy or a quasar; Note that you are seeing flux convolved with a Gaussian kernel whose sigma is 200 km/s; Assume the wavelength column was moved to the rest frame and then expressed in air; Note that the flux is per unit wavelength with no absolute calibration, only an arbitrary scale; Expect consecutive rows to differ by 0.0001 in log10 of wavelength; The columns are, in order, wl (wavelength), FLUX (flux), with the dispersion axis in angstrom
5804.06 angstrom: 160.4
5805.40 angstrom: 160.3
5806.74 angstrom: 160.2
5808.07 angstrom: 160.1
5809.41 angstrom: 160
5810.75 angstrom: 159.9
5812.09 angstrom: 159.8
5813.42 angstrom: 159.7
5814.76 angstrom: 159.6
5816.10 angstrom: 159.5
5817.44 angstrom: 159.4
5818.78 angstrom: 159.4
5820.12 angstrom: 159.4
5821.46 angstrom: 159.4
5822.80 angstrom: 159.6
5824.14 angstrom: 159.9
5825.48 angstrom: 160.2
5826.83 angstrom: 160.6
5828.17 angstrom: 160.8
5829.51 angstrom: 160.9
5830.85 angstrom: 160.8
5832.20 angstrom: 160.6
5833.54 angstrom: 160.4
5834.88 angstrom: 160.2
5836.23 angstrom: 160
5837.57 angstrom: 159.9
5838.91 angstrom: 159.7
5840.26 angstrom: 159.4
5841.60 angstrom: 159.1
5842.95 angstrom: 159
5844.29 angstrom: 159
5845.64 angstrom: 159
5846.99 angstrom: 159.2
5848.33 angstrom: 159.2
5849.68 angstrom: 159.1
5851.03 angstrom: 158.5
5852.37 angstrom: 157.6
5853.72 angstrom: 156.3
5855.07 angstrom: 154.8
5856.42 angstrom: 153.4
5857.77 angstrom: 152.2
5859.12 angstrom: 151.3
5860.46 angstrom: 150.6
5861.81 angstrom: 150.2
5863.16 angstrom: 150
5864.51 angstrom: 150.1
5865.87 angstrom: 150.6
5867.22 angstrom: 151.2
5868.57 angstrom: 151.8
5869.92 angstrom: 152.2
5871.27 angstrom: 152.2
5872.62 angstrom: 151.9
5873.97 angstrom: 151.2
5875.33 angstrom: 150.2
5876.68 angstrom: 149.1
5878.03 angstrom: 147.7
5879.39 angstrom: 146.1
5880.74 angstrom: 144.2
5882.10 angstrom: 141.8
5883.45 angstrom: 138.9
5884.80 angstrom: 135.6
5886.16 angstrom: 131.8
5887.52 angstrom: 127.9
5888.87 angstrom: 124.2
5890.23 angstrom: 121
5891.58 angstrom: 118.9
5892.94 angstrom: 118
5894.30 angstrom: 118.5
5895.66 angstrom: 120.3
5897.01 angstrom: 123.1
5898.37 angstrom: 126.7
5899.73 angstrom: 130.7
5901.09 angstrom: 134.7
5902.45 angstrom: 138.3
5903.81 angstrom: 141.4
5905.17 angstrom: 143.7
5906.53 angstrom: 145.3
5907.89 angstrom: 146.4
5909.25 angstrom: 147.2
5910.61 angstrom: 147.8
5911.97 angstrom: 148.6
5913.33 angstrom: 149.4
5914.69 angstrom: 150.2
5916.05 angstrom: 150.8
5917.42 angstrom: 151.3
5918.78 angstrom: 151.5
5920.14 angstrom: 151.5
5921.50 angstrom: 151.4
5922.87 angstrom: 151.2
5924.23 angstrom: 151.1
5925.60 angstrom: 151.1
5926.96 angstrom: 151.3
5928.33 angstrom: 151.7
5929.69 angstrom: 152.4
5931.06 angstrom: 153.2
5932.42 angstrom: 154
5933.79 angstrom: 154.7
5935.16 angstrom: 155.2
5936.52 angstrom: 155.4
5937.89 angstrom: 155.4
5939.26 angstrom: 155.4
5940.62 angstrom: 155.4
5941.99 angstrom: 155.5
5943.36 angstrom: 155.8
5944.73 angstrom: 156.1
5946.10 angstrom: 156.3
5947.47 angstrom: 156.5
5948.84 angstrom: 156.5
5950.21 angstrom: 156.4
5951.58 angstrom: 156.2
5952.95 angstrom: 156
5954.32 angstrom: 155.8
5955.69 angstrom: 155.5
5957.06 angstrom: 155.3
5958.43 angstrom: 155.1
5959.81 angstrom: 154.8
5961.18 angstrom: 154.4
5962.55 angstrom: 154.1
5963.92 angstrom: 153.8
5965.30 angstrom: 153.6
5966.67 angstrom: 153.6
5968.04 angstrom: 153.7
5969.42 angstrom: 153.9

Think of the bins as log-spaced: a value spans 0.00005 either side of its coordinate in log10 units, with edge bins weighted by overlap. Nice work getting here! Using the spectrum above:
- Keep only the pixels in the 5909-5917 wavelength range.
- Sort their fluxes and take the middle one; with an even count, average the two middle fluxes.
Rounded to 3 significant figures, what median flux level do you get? 149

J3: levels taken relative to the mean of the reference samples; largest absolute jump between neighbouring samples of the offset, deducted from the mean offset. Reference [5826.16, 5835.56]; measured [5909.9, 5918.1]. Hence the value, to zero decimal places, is -12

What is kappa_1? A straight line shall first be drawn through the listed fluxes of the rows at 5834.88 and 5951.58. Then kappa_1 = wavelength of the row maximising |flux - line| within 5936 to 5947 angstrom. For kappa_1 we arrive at 5936.52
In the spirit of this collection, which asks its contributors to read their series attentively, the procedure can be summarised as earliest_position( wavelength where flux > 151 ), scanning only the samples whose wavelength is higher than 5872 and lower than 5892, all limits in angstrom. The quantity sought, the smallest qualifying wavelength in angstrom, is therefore 5872.62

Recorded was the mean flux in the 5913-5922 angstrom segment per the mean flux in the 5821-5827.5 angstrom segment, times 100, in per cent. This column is 94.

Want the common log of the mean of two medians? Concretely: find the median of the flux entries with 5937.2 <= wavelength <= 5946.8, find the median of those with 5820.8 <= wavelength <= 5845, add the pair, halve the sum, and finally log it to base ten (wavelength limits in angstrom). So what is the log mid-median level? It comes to 2.20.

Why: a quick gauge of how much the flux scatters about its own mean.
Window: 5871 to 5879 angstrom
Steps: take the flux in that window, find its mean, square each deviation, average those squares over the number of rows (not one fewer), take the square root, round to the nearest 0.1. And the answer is 1.6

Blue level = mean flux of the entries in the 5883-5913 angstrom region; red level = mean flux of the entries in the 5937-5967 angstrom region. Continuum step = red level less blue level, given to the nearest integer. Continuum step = 22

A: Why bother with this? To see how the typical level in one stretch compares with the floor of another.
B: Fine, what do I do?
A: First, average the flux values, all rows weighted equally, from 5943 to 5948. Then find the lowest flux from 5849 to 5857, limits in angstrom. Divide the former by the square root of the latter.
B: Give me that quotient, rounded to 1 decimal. 12.6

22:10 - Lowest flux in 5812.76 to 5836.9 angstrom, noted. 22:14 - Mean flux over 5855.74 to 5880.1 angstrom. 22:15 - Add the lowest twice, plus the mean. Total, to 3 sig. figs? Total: 469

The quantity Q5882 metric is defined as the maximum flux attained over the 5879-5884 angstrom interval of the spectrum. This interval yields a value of 146.1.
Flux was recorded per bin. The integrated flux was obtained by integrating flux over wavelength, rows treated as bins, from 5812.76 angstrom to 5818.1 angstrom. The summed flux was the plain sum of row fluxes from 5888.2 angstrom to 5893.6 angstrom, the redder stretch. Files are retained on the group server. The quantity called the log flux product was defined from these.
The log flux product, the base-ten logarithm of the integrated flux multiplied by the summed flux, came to 5.61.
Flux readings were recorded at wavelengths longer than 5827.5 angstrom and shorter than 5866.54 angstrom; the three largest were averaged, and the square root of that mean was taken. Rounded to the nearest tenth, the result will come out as 12.7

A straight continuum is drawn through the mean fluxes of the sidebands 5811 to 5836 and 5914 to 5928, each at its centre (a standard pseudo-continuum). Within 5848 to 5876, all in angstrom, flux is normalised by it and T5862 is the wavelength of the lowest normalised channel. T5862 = 5863.16 angstrom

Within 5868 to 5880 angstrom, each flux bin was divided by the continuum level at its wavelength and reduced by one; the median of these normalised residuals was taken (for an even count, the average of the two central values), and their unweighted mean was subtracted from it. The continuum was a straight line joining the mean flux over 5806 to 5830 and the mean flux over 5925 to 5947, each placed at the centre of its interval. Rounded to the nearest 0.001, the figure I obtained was 0.006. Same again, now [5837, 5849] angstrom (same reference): 0.000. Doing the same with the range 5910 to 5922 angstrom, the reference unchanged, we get 0.003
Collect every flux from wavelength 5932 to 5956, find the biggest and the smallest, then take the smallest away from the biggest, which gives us 2.5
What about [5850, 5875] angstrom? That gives 8.5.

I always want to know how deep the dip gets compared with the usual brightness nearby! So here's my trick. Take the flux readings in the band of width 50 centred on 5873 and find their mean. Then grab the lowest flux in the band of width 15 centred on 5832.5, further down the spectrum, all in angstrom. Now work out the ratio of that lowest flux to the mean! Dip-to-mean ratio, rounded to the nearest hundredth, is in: 1.11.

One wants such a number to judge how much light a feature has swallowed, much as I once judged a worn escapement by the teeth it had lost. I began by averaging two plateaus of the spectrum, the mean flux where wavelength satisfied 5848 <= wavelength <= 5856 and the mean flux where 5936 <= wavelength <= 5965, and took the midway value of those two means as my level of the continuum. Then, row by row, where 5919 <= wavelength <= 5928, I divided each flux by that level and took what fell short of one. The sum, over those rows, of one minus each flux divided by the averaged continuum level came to 0.20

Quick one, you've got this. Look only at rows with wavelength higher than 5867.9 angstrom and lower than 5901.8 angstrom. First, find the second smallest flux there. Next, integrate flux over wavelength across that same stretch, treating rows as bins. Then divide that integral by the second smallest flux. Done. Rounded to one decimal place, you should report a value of 39.0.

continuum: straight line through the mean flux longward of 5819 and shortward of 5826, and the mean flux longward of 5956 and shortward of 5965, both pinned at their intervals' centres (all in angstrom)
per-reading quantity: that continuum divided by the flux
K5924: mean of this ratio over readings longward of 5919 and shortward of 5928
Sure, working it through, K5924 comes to 1.03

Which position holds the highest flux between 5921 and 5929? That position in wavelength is 5928.33 angstrom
